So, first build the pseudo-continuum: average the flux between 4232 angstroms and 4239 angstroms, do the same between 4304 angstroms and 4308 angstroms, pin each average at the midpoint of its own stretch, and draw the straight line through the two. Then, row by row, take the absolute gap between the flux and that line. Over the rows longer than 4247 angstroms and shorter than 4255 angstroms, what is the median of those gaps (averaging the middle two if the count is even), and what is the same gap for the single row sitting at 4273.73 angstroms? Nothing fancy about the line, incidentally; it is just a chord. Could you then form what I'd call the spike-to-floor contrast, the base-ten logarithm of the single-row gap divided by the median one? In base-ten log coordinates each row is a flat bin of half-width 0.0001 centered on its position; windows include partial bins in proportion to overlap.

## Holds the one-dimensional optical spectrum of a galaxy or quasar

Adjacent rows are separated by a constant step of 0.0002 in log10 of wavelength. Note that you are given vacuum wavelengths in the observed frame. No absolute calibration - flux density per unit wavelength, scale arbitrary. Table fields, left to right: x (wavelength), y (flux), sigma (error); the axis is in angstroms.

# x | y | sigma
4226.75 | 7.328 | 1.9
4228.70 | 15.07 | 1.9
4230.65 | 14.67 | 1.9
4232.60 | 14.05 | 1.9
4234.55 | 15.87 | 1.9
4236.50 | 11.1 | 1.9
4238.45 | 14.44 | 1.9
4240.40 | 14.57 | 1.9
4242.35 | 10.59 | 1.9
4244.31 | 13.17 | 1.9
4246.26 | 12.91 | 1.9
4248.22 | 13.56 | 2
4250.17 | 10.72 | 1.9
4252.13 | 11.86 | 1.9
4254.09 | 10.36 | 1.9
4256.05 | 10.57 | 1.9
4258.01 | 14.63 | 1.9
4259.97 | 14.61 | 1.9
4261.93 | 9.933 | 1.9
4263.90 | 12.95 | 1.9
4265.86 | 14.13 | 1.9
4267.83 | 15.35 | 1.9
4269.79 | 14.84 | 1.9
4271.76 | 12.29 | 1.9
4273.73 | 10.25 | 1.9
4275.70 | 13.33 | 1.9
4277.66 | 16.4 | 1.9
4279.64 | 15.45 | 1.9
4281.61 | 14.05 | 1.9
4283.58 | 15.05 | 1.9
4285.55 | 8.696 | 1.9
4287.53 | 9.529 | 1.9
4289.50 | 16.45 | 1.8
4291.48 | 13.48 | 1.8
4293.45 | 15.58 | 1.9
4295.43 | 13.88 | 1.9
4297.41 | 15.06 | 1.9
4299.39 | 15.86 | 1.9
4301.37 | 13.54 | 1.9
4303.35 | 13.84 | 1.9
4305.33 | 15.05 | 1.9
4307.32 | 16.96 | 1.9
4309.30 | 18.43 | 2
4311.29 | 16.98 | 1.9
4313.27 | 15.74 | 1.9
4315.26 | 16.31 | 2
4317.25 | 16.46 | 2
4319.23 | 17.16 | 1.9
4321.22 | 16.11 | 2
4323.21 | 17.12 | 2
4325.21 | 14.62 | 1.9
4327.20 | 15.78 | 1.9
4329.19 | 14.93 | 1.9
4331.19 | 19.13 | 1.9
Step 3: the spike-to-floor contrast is 0.19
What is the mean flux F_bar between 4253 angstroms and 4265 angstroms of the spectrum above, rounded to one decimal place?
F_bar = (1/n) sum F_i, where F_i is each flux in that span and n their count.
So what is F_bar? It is 12.2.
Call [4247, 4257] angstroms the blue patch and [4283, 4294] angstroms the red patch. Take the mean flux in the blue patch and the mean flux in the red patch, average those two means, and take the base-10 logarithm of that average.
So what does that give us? 1.09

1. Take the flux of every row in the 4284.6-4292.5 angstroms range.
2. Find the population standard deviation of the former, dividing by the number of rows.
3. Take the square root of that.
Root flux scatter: 1.8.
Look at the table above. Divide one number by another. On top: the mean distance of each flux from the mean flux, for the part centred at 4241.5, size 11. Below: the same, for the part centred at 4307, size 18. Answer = 1.1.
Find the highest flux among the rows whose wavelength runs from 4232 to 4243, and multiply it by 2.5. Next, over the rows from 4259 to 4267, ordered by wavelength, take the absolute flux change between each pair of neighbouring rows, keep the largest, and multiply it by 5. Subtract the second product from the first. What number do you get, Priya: 16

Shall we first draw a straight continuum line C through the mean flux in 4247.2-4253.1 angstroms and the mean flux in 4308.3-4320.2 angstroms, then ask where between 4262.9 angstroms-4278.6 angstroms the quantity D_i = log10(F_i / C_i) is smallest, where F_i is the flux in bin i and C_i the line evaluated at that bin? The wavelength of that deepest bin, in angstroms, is 4273.73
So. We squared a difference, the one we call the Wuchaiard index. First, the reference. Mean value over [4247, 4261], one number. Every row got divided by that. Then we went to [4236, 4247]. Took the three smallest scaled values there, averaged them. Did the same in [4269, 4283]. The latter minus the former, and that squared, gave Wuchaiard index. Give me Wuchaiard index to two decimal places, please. 0.00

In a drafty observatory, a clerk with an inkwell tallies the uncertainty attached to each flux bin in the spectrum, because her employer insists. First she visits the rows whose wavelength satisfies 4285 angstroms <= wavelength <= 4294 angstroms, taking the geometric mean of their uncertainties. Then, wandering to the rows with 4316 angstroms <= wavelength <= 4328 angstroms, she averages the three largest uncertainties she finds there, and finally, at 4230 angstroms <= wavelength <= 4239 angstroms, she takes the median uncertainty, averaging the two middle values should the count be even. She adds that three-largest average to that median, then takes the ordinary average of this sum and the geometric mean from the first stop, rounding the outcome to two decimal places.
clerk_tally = 2.88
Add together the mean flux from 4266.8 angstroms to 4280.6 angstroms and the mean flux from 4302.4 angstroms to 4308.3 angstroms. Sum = 29.3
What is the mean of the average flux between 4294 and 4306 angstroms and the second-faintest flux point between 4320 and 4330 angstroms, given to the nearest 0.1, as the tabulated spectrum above 14.7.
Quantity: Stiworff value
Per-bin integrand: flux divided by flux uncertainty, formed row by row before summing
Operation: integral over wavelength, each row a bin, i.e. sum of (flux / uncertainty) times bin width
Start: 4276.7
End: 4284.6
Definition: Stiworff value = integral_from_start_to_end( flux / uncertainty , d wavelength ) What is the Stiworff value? 63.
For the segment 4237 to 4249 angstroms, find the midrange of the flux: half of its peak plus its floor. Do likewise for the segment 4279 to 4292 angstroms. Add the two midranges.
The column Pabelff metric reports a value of 25.2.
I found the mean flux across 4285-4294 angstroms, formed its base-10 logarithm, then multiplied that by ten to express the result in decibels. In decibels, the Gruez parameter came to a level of 11.1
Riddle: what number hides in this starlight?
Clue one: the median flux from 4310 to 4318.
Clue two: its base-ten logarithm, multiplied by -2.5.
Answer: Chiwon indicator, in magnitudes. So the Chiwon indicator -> -3.04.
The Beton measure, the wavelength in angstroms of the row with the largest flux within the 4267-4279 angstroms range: 4277.66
